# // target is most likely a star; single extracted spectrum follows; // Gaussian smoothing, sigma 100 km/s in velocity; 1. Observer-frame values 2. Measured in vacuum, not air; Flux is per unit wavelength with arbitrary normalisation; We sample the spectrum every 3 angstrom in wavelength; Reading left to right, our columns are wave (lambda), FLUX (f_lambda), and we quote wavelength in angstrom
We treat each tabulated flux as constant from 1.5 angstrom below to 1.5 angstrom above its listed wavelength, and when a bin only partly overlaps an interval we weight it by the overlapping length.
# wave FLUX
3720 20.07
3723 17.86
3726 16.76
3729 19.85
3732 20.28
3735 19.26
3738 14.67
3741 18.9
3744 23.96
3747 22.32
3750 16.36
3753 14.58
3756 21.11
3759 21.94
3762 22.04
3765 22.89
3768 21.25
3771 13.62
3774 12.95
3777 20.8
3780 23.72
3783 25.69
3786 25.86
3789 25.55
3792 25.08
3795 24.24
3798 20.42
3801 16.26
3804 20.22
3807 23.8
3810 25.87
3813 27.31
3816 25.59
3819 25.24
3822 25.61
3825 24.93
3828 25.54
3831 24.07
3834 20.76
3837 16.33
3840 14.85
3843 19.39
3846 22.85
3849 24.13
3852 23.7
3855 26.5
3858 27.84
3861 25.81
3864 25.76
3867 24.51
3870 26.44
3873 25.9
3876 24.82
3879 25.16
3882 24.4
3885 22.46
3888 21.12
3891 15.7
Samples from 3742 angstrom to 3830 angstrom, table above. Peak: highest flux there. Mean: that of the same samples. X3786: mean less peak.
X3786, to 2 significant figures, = -5.1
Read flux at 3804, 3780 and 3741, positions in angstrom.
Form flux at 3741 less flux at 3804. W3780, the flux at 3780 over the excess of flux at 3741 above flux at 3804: -18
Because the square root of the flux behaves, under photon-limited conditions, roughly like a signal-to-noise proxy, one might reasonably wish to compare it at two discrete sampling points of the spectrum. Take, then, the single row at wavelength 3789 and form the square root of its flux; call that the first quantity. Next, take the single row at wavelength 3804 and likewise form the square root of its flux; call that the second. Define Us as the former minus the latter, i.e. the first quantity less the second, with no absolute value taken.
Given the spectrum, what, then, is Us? 0.6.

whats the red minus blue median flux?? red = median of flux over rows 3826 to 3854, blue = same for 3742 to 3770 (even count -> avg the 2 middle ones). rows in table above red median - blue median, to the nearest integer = 1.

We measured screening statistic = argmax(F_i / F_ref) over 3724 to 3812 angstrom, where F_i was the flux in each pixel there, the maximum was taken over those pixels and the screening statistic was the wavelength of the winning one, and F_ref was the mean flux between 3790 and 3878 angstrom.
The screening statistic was 3810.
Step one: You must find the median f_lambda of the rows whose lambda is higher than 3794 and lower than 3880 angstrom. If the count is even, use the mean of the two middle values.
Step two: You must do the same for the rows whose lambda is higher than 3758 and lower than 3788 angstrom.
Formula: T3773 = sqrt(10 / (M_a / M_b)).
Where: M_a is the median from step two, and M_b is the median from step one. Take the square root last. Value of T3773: 3.36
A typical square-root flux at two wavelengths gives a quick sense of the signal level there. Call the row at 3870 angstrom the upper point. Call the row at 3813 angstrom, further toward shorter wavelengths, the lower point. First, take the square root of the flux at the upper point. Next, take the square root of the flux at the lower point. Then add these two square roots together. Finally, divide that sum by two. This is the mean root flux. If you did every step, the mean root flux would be 5.18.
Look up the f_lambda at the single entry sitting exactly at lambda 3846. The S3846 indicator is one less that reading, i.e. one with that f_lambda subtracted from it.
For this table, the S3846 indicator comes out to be -22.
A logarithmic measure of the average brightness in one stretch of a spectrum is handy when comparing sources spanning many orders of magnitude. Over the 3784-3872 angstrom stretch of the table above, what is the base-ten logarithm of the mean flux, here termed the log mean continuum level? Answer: 1.37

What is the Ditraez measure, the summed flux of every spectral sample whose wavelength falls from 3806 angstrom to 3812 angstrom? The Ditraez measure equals 50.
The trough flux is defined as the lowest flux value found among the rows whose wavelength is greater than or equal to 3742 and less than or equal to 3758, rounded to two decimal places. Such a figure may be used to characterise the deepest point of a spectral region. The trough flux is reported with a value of 14.58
